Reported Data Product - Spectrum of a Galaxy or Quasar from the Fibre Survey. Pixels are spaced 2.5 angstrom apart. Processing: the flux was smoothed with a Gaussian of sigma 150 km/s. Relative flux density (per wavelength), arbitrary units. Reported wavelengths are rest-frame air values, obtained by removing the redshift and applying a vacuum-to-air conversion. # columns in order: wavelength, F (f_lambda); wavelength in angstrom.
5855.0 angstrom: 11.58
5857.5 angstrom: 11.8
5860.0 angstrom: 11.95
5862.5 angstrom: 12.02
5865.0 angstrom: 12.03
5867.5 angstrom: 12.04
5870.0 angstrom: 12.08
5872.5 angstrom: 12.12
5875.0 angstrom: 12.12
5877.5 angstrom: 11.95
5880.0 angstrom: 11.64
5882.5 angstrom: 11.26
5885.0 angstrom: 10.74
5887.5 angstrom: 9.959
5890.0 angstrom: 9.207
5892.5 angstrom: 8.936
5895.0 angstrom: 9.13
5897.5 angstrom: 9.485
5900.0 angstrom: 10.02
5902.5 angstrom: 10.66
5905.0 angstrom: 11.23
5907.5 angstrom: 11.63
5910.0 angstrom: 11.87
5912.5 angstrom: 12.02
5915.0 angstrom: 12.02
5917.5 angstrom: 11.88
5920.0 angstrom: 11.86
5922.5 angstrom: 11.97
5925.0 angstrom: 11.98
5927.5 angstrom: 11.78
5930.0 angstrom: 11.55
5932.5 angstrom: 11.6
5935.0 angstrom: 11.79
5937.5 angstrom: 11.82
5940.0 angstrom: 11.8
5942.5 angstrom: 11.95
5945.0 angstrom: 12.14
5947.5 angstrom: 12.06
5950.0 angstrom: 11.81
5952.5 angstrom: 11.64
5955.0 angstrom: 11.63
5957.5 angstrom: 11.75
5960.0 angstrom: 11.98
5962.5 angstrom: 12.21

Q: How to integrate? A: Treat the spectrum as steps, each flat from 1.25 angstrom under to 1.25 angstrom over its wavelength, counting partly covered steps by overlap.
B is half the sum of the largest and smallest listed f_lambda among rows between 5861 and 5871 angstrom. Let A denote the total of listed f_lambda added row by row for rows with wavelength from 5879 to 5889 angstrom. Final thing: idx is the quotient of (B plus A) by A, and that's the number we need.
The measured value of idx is 1.28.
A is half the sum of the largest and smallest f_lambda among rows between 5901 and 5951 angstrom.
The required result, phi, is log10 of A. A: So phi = 1.06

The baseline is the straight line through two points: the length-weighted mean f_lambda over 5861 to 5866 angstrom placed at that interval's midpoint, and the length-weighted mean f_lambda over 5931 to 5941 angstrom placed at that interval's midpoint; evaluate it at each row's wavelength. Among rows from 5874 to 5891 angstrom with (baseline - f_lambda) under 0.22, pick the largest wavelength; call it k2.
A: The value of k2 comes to 5877.5 angstrom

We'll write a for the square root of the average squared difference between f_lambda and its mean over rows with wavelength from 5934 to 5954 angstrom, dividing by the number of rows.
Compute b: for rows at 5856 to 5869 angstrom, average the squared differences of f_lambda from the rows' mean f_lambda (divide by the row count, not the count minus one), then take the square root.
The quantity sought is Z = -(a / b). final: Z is -1.7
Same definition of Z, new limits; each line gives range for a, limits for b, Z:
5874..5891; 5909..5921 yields -13.6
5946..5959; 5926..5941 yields -1.5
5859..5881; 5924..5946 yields -0.8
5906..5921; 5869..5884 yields -0.4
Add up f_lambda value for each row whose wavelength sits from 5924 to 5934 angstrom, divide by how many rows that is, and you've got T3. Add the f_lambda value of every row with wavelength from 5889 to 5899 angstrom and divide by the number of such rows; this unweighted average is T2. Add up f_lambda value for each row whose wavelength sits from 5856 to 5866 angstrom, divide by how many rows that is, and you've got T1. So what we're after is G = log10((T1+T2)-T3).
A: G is 0.97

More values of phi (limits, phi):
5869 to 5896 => 1.02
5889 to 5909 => 1.01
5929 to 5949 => 1.07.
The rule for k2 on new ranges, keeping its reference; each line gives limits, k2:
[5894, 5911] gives 5910.0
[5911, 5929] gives 5927.5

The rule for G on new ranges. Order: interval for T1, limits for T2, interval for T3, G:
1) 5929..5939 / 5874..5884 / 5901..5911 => 1.08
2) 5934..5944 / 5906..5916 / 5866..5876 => 1.07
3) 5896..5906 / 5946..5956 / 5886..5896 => 1.11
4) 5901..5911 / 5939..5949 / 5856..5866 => 1.06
